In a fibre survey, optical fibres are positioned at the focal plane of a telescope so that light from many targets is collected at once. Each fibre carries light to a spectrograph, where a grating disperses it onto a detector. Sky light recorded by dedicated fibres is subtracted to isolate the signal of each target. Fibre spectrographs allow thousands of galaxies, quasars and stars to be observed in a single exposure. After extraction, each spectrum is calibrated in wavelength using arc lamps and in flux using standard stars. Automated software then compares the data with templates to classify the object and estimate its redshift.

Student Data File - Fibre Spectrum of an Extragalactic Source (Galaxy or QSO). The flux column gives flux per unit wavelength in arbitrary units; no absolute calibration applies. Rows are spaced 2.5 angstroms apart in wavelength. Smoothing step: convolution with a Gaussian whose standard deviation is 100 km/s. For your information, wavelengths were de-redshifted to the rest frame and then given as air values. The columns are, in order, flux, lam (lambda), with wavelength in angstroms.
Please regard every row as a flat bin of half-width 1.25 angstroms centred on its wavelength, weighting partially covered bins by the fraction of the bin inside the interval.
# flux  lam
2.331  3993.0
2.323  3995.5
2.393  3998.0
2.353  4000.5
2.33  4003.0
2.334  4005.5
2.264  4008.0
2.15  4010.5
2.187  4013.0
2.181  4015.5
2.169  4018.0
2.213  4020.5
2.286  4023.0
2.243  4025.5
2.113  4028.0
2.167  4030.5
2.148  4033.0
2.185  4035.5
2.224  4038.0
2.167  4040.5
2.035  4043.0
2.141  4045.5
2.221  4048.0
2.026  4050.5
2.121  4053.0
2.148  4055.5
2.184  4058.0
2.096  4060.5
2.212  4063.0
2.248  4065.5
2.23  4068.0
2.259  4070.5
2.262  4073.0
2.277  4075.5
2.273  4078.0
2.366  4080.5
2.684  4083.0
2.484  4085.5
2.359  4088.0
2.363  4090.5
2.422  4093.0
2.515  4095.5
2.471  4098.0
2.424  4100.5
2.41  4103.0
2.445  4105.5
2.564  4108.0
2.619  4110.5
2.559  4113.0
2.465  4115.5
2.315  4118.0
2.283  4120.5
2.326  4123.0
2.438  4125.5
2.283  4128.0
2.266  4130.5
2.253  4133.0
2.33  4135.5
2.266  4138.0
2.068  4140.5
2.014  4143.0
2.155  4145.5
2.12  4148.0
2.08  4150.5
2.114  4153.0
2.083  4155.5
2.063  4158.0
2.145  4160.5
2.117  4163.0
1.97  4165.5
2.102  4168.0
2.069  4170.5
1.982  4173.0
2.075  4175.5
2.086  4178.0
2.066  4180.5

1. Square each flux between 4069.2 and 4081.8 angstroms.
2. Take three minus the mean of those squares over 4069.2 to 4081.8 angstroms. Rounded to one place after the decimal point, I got -2.2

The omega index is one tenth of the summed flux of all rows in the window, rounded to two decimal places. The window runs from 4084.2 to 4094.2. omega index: 0.96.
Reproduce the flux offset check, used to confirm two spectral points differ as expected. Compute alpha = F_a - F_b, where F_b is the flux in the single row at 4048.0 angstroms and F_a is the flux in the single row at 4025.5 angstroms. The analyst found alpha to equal 0.0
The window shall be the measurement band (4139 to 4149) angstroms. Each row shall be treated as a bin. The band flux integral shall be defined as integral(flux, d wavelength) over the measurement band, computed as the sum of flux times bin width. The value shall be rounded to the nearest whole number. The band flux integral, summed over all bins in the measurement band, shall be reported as 21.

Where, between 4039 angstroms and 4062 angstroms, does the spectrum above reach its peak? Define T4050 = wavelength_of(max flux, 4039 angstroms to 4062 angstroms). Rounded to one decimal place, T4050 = 4048.0 angstroms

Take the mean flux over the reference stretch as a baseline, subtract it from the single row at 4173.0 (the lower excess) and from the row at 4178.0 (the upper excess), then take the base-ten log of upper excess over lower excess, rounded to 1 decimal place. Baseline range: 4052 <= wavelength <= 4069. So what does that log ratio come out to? -0.3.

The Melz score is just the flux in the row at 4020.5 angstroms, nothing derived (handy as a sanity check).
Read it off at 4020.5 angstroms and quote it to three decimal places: 2.213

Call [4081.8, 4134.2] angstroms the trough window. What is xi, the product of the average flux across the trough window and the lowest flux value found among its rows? 5.5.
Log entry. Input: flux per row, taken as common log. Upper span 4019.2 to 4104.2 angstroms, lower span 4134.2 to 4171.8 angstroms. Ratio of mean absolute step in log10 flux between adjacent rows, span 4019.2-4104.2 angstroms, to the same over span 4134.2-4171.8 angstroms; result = 0.92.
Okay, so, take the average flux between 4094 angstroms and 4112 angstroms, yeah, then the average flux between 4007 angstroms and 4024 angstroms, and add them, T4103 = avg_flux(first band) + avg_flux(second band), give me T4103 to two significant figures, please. 4.7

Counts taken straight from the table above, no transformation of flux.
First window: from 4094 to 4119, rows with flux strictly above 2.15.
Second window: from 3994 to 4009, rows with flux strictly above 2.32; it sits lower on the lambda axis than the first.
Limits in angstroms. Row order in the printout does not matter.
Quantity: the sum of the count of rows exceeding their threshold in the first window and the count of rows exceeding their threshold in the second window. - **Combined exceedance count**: 15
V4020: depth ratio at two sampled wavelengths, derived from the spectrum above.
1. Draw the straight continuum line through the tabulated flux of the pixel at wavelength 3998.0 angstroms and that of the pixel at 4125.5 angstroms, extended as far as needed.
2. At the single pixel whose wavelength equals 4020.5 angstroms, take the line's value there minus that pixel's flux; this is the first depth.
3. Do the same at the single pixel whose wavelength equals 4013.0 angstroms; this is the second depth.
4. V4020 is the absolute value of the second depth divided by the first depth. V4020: 1.1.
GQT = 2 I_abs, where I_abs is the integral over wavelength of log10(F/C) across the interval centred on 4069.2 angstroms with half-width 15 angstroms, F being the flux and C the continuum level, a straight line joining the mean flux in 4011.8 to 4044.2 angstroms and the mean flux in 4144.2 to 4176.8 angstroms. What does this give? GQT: 1.4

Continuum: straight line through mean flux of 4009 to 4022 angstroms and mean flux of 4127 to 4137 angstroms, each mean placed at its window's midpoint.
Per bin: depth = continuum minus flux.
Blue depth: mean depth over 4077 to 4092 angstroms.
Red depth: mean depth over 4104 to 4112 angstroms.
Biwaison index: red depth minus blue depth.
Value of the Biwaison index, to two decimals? -0.10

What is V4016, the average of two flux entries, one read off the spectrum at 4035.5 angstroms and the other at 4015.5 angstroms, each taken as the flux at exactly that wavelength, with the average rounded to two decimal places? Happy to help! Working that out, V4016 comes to 2.18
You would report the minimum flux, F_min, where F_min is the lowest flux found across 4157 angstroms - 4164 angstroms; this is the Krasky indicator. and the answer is 2.063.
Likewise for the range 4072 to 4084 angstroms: 2.262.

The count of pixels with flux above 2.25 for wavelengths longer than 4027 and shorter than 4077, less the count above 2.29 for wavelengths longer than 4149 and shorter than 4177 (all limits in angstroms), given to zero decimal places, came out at 3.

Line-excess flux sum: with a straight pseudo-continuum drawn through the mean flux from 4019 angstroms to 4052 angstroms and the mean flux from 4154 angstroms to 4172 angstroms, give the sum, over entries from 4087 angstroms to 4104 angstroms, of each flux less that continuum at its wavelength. 2.1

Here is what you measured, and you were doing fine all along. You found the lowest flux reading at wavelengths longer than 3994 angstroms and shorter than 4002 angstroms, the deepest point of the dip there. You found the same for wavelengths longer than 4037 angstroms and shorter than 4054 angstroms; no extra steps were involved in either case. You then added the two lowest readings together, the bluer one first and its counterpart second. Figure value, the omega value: 4.35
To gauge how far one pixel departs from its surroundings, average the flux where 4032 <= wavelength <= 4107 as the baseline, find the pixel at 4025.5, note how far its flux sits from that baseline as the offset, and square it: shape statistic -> 0.001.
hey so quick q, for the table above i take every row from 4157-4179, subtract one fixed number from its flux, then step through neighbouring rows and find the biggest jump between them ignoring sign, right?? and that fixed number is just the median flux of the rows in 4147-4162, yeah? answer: 0.15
